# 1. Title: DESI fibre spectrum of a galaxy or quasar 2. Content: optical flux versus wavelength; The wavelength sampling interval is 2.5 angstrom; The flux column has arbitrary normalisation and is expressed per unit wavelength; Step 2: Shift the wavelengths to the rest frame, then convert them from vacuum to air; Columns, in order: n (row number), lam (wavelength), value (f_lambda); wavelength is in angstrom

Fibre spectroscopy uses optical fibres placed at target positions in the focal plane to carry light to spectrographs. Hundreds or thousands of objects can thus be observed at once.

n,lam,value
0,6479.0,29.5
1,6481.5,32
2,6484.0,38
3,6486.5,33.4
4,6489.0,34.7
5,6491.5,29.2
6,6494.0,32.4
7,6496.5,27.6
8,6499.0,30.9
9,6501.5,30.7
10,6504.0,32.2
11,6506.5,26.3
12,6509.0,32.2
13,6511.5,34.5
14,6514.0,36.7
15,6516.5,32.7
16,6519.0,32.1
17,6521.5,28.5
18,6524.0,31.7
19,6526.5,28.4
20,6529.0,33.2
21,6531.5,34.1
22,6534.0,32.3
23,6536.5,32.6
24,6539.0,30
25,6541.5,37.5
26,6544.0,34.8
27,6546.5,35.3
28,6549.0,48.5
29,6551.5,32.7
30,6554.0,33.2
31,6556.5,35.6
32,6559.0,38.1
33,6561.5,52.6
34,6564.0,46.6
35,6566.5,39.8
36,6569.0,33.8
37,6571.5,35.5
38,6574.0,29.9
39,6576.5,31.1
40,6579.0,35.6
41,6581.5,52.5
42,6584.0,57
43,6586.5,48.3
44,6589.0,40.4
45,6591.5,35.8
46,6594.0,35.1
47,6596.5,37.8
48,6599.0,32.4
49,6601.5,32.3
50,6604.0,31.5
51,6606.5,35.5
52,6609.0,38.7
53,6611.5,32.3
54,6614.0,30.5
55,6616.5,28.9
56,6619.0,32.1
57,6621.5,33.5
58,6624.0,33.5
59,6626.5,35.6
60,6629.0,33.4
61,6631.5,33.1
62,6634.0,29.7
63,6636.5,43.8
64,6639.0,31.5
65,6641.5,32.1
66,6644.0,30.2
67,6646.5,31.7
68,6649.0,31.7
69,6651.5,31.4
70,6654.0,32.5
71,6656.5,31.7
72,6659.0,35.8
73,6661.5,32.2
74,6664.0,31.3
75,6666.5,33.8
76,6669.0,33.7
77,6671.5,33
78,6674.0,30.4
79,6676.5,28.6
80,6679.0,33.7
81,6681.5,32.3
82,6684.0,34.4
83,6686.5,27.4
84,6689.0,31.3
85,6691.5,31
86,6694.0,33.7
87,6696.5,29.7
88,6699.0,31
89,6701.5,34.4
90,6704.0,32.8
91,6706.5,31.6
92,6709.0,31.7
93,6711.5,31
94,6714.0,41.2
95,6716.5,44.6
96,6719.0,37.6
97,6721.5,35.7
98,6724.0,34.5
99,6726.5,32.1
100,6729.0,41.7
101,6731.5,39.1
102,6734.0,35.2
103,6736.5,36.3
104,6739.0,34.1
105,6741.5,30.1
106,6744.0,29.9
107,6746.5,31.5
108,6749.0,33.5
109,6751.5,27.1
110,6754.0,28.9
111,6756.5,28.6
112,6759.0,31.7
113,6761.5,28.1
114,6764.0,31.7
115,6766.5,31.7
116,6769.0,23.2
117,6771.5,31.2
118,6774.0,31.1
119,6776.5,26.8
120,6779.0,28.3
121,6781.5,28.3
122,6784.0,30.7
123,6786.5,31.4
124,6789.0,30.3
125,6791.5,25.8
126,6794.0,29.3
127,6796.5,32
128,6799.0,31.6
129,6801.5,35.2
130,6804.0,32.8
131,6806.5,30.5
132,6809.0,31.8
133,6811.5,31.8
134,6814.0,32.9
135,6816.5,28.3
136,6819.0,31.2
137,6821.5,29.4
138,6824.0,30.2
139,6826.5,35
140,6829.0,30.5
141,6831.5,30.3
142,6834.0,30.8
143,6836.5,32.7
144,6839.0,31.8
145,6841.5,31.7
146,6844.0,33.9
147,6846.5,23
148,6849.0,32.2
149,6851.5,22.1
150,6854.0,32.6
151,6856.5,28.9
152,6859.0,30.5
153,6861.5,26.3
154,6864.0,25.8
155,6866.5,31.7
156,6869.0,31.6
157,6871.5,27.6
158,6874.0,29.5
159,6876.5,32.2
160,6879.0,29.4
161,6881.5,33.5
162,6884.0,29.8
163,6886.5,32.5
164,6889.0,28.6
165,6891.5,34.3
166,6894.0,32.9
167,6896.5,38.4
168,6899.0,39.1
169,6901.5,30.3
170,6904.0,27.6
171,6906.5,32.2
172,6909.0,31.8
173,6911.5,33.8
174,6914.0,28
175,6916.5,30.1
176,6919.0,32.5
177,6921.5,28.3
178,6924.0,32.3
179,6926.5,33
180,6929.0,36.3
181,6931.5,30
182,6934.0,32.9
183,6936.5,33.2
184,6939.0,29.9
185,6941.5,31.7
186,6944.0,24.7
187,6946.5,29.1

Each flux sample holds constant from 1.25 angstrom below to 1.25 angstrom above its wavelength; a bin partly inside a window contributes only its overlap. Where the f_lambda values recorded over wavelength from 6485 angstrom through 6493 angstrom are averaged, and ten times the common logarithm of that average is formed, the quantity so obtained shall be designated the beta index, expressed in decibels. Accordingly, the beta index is 15.1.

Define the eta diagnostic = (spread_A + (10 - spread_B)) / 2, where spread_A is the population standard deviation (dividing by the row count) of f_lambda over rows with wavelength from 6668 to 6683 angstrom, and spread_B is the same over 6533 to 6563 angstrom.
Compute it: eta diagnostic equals 2.7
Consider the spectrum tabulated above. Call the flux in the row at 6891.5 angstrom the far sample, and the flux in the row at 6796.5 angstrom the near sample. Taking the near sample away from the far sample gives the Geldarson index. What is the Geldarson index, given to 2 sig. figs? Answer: 2.3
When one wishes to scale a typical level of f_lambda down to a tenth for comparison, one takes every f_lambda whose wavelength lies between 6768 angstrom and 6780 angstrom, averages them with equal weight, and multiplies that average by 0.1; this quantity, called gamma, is 2.8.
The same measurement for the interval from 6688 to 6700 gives 3.1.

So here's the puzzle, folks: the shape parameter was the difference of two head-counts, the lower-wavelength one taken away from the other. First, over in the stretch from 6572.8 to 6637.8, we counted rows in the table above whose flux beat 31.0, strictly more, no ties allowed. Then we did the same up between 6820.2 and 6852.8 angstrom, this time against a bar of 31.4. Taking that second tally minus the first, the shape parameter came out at -16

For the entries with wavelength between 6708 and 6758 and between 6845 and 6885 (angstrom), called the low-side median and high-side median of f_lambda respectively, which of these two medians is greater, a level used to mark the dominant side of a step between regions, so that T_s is 33.80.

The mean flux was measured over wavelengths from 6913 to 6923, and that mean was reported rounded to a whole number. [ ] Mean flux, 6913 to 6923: 30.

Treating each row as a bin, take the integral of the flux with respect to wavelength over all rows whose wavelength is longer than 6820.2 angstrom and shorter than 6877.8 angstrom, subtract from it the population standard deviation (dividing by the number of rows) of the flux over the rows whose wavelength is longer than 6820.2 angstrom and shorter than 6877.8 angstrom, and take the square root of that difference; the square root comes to 41.5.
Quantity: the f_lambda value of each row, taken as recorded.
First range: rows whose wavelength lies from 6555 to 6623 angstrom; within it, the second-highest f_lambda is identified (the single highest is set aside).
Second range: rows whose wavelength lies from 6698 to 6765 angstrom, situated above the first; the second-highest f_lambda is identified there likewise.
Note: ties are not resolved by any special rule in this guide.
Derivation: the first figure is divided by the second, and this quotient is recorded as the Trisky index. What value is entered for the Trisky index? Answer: 1.26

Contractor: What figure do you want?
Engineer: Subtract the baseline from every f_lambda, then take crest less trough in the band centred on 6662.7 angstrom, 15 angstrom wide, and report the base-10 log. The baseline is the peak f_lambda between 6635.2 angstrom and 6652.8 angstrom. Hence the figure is 0.65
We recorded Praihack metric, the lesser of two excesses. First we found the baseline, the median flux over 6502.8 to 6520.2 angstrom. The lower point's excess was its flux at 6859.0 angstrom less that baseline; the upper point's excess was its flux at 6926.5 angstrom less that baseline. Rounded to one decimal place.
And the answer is -1.7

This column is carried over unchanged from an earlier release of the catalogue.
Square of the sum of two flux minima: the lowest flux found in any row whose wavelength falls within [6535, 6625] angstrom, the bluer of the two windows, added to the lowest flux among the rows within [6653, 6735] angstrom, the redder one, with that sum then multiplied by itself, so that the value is 3170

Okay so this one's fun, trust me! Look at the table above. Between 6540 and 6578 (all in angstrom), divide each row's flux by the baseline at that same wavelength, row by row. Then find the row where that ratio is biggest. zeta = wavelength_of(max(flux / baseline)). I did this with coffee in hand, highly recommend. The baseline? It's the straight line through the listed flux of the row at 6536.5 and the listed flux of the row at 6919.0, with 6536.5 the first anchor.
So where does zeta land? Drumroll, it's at 6561.5 angstrom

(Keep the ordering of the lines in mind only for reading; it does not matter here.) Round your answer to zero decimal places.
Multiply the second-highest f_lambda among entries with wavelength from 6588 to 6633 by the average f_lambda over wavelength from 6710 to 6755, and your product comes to 1342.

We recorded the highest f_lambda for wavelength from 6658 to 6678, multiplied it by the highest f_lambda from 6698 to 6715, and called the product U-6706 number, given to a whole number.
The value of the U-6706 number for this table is 1475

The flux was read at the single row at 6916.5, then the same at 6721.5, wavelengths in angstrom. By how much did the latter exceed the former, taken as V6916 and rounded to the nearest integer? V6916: 6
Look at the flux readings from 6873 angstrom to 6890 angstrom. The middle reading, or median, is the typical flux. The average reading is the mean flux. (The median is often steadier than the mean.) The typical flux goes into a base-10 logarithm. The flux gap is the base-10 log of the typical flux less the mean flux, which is -29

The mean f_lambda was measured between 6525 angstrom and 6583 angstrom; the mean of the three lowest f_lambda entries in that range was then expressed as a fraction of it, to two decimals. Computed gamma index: 0.80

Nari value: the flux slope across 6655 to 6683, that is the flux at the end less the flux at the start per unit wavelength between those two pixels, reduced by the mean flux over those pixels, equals -32.4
